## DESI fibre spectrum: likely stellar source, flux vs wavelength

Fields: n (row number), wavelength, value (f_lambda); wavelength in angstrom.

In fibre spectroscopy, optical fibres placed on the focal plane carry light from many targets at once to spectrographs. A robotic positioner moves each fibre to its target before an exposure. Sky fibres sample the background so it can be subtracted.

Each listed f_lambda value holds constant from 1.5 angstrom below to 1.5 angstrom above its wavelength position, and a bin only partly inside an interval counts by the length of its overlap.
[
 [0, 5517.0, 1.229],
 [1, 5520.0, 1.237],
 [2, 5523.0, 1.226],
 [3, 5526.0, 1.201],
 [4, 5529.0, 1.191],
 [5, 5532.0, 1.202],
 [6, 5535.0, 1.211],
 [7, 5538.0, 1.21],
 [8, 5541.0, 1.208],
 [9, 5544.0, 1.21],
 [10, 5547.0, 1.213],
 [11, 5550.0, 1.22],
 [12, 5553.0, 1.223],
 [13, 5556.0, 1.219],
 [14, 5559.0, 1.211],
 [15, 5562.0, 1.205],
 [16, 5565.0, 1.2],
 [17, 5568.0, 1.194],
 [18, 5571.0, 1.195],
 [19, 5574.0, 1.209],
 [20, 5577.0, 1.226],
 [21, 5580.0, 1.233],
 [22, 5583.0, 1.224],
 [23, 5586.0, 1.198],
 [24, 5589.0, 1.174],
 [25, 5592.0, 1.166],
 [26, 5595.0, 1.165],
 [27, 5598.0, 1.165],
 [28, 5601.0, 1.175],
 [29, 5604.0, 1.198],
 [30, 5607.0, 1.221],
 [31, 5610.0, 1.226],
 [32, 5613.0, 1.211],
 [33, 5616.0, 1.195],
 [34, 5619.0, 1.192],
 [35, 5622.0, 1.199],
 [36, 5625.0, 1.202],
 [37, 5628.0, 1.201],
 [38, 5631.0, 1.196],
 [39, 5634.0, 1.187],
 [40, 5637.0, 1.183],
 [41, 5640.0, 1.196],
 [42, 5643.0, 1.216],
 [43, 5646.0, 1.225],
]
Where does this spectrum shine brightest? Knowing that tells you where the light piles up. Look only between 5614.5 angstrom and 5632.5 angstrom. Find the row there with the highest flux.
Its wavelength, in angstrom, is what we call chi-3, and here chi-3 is 5625.0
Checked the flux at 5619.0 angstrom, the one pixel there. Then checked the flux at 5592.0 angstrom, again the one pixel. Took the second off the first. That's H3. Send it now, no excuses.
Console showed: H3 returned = 0.03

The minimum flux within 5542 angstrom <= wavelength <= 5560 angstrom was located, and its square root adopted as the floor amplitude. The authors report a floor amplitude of 1.10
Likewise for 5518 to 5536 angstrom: 1.09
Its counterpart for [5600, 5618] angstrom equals 1.08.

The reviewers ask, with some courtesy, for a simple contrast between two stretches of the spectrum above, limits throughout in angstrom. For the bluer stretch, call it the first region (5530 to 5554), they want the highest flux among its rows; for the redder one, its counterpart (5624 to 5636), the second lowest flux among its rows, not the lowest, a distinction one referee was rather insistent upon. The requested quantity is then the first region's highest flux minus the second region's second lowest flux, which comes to 0.0270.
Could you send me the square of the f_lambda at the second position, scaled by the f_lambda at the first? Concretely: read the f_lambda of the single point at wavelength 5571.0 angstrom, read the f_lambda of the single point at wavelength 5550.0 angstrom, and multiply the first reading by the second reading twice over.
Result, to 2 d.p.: 1.78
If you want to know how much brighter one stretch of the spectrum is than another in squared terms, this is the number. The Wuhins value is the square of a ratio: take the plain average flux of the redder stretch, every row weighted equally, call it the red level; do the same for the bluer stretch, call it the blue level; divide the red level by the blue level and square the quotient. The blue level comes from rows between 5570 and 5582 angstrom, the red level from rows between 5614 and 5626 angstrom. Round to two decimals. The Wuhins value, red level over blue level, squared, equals 0.97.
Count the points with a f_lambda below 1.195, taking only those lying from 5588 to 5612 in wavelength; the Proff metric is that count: 5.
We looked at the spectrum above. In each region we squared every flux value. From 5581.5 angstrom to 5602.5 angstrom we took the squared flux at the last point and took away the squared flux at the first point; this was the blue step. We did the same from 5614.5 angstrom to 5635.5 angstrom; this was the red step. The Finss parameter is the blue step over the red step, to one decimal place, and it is 6.2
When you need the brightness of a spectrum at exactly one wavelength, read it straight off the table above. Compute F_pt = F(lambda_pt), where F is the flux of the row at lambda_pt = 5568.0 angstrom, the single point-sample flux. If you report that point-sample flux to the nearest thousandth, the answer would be 1.194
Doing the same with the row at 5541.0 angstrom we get 1.208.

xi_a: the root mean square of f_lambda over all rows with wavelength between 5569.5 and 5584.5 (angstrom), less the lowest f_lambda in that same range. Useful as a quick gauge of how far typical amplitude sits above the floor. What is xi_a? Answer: 0.022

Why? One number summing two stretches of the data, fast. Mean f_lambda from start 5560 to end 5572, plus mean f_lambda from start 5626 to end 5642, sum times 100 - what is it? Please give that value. 239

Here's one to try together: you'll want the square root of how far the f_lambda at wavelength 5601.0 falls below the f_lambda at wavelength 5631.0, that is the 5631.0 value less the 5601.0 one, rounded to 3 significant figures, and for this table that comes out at 0.145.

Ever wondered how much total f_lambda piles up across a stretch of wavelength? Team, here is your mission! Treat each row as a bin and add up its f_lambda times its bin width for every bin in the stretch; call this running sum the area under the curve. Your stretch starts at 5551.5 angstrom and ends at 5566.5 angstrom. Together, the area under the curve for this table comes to 18.17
